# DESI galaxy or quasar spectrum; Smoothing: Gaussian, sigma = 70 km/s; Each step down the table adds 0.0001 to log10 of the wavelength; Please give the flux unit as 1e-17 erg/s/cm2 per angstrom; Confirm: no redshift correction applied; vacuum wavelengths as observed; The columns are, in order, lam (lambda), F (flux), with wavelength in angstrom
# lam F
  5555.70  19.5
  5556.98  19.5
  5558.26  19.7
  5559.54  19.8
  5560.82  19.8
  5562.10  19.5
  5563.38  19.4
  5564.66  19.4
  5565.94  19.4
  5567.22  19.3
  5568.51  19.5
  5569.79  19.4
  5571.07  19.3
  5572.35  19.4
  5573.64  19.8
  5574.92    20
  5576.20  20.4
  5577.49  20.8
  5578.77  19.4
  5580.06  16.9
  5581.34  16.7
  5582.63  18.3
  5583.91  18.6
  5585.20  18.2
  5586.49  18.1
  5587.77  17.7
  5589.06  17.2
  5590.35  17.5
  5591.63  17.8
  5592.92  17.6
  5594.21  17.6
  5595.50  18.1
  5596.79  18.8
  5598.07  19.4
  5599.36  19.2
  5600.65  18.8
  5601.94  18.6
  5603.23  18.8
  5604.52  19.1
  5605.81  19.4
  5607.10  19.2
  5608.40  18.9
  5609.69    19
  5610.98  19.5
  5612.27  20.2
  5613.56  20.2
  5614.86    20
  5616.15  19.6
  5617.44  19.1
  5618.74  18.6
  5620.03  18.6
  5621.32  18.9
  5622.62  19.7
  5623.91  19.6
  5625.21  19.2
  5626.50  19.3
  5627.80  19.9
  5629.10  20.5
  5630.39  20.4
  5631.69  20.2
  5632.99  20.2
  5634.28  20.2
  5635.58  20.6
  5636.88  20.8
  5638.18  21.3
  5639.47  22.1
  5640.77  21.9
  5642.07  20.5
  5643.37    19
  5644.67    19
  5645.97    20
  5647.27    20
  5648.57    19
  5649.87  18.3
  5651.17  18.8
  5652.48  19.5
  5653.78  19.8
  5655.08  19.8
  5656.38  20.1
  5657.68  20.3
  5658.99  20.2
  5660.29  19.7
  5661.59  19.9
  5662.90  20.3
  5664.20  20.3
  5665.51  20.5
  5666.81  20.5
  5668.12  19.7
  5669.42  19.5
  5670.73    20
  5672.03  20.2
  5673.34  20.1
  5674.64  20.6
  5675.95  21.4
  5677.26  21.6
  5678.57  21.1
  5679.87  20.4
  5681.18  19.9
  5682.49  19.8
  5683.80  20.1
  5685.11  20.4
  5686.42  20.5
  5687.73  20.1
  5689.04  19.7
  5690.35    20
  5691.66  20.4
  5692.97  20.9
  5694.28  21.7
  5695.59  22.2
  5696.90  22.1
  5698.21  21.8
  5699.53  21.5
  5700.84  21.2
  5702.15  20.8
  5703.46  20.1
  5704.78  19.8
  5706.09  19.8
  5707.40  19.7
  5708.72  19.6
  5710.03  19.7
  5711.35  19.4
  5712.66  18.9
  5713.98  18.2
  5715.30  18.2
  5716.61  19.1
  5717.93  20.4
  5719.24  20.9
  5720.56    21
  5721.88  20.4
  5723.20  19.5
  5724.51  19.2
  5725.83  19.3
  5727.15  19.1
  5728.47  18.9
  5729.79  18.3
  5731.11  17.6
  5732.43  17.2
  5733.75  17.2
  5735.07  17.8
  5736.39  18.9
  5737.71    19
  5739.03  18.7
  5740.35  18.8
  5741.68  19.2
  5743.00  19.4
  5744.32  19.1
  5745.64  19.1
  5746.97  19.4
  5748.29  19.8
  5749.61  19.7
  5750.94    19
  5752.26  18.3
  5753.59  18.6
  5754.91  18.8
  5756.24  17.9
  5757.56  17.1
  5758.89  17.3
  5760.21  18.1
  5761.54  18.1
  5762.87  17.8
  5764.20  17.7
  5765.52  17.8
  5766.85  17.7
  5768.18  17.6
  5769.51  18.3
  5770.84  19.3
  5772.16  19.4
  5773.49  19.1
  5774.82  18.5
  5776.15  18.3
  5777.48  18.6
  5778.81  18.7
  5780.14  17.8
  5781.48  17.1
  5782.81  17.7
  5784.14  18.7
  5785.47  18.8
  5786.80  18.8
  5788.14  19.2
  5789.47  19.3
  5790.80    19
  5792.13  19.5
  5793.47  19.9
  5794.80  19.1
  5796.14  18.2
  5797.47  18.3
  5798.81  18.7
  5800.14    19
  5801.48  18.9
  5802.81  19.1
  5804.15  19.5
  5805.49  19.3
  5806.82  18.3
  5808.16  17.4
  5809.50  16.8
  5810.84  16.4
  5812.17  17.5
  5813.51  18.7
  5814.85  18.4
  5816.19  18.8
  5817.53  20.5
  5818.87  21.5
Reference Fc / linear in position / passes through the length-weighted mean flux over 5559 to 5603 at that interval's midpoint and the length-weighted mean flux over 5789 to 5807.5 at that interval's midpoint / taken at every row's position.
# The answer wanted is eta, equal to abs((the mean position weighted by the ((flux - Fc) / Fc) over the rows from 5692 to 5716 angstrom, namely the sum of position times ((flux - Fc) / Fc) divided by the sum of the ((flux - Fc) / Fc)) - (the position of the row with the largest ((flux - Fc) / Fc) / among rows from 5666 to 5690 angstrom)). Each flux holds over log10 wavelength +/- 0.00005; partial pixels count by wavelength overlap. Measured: 21.2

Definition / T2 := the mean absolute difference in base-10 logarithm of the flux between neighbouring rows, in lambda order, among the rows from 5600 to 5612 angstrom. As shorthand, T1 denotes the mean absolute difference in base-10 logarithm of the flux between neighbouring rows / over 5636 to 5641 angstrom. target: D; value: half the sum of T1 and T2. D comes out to 0.0080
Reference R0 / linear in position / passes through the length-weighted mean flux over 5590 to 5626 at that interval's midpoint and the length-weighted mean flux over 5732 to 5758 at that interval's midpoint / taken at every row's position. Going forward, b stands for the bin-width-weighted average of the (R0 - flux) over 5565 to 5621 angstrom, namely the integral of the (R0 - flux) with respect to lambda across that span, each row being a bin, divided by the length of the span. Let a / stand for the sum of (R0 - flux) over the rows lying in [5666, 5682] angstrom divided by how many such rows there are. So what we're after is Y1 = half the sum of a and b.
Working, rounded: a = -1.6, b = 0.1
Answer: -0.7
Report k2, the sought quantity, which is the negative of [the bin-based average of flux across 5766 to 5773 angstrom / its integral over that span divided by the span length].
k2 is -18.5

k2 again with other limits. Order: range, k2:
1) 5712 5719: -19.1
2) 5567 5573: -19.4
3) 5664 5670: -20.1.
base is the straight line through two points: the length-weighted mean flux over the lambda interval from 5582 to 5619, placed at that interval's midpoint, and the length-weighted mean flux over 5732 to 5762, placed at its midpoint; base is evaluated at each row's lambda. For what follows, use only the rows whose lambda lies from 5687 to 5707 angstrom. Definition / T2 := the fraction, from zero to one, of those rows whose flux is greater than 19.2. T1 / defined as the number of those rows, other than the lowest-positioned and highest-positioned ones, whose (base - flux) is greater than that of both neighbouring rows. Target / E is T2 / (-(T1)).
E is -0.500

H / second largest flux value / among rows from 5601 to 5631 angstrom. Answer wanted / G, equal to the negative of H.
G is -20.4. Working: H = 20.4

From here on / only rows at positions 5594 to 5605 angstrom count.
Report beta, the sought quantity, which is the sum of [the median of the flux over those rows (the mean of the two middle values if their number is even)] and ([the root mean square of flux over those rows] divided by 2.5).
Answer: 26.3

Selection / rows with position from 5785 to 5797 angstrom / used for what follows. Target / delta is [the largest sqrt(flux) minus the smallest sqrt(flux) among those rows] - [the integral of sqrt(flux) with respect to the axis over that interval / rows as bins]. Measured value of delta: -52.2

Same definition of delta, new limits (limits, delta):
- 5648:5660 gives -52.8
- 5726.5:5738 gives -48.8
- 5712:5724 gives -52.8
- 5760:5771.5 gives -48.6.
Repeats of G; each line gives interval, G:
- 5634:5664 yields -21.9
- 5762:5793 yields -19.4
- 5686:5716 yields -22.1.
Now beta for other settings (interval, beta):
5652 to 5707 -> 28.4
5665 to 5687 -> 28.6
